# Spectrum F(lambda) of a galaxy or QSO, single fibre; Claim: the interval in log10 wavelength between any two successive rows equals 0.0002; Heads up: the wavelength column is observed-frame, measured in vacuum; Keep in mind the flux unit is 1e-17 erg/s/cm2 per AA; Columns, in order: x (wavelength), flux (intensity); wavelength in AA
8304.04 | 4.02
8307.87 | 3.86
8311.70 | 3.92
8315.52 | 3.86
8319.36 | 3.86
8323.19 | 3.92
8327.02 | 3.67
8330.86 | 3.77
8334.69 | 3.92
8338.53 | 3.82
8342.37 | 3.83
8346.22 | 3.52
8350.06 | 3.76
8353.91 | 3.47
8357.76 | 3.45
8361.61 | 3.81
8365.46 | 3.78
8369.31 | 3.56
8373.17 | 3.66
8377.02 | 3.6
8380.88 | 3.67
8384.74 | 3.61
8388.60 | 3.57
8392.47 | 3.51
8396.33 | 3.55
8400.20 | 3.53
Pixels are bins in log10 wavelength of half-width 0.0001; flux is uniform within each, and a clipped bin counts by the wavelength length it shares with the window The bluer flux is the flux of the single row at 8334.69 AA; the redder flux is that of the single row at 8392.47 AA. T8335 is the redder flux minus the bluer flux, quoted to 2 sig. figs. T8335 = -0.41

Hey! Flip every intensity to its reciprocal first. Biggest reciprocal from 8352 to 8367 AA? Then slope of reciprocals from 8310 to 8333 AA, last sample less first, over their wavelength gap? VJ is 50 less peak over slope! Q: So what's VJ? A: -497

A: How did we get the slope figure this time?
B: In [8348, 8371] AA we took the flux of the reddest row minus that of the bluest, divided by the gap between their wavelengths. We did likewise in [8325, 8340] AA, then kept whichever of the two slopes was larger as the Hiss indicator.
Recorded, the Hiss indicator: 0.013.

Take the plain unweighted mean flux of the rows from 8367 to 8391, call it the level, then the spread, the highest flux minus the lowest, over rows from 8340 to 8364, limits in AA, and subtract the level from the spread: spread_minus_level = -3.23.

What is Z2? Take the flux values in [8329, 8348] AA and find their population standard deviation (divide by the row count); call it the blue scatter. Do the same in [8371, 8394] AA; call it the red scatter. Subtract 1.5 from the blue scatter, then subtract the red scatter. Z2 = -1.42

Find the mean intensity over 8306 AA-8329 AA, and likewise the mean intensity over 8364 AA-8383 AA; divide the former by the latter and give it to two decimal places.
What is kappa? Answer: 1.05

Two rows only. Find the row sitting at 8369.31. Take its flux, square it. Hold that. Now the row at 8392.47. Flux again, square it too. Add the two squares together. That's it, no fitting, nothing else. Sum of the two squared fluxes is 25.0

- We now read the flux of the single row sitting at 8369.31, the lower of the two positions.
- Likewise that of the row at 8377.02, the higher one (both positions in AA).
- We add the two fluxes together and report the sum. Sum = 7.16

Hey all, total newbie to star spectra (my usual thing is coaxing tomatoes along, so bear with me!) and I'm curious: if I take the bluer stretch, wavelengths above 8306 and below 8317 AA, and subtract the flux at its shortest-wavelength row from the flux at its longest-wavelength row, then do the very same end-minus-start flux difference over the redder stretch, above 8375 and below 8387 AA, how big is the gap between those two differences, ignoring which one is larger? 0.01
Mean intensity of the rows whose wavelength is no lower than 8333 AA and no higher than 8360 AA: 3.68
